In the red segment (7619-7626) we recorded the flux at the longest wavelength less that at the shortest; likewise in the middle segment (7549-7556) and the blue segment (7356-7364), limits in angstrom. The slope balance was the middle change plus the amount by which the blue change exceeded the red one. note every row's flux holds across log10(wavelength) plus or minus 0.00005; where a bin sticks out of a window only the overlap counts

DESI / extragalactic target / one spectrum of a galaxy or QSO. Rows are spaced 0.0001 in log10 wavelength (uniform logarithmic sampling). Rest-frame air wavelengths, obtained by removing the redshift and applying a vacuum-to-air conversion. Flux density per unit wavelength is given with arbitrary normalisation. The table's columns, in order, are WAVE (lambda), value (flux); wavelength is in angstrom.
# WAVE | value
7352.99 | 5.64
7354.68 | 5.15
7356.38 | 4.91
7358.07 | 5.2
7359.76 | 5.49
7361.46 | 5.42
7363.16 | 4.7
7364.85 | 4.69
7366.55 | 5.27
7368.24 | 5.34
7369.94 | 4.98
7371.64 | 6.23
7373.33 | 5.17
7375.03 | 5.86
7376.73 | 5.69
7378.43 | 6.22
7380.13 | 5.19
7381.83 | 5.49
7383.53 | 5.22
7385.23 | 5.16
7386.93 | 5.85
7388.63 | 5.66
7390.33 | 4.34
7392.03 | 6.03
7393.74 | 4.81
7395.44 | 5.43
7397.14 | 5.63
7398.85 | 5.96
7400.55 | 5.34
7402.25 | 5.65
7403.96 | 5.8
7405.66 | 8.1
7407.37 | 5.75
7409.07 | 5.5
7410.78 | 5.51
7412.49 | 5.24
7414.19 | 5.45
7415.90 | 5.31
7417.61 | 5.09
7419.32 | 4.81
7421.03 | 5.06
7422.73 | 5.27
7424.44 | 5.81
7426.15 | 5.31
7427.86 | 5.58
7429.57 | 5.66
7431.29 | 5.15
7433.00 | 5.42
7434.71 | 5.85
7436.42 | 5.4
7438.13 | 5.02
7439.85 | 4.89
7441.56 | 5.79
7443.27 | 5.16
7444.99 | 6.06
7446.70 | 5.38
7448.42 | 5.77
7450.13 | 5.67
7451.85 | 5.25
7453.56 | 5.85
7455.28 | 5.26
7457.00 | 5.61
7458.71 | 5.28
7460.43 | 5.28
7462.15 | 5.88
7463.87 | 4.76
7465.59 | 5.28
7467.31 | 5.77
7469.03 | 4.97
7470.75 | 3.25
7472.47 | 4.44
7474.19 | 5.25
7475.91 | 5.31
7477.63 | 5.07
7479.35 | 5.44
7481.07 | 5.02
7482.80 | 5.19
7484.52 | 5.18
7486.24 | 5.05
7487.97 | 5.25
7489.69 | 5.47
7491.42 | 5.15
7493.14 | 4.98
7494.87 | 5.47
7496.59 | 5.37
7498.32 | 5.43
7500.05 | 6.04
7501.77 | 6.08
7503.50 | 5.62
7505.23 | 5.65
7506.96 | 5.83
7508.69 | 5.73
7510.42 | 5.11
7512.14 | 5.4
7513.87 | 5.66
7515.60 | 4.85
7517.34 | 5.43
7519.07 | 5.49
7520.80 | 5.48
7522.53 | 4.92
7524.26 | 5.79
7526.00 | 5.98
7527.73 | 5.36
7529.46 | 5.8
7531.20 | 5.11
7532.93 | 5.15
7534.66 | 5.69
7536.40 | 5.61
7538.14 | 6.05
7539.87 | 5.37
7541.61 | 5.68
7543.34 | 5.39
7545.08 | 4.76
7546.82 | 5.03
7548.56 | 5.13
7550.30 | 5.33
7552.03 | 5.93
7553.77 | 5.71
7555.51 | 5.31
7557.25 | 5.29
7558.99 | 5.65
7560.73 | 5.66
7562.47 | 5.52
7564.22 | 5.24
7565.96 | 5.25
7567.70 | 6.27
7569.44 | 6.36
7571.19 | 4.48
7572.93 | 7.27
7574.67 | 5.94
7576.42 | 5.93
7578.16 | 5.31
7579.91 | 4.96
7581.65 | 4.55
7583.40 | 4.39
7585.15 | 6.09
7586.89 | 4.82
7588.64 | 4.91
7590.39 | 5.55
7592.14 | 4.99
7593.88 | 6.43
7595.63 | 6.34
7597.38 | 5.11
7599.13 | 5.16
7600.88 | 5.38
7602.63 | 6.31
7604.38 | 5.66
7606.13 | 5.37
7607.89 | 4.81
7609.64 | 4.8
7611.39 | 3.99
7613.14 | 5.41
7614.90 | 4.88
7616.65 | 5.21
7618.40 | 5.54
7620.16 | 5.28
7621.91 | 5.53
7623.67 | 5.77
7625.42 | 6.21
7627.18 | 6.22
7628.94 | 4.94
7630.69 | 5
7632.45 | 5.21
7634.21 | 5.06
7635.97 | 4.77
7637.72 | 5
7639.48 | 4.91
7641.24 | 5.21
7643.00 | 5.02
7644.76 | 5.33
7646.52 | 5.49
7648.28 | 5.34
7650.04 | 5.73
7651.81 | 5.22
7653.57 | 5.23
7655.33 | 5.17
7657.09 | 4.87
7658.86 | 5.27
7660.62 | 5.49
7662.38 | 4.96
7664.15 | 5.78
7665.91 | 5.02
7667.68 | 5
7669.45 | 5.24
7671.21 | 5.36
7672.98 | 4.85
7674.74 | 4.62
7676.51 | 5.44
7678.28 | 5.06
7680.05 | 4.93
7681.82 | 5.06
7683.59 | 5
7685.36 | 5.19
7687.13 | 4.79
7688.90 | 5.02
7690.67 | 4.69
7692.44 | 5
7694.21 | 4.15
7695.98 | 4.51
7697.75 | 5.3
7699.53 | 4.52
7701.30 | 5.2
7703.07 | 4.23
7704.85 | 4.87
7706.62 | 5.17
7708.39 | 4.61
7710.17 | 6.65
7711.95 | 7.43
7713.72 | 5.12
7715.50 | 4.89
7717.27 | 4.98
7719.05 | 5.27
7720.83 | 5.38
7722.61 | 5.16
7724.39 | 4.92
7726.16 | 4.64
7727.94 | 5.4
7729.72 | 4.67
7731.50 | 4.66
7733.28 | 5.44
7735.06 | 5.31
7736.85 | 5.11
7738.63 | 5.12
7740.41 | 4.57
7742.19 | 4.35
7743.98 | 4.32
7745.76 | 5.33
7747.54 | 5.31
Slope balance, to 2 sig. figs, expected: -1.2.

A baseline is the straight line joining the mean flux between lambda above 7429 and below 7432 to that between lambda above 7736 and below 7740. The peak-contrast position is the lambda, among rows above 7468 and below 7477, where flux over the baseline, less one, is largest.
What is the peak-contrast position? 7475.91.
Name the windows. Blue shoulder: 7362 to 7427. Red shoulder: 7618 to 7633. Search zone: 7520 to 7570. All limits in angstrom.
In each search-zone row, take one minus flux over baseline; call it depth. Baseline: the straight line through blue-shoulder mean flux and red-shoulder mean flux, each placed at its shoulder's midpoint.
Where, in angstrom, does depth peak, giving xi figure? 7545.08 angstrom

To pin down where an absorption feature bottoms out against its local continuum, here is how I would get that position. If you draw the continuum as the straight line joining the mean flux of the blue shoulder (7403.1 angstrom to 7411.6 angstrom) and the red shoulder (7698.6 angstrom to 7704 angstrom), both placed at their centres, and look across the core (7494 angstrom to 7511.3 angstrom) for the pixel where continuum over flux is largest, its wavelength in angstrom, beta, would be 7510.42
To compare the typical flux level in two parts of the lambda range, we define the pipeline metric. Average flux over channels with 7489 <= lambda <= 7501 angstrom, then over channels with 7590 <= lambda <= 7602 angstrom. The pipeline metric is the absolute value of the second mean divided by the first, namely 1.03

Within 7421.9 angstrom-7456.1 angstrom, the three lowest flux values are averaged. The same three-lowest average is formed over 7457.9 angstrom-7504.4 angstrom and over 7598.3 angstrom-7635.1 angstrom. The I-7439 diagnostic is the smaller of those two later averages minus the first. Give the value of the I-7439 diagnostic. -0.9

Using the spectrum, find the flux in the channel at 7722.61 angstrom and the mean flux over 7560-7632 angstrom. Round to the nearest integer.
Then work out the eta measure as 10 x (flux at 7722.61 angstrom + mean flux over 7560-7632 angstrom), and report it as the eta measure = 106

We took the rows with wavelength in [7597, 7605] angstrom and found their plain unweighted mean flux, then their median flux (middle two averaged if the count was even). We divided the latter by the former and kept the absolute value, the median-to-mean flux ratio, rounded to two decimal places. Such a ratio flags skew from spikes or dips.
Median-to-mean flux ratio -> 0.97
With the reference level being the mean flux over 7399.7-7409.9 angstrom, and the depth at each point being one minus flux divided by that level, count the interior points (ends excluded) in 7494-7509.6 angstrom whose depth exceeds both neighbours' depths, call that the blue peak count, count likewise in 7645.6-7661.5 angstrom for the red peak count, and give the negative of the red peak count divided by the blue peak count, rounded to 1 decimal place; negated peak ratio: -1.5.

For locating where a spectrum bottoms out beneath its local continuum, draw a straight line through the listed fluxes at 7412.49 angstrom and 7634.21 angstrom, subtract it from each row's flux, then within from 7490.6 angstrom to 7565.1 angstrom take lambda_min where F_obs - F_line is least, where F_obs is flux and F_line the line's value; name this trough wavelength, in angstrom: 7545.08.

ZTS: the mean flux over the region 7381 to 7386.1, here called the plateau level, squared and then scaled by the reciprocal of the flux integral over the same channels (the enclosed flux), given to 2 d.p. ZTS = 1.04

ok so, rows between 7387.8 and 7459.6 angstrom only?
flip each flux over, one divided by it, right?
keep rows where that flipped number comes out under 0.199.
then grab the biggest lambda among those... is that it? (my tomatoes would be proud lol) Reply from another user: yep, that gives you 7458.71 angstrom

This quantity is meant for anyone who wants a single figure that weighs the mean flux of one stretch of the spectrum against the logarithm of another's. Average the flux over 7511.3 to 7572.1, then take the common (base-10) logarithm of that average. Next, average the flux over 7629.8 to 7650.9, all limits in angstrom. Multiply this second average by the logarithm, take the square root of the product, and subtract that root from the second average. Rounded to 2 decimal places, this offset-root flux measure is 3.22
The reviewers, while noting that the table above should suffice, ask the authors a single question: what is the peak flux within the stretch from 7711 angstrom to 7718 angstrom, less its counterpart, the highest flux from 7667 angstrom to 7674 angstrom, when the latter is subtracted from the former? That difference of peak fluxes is 2.1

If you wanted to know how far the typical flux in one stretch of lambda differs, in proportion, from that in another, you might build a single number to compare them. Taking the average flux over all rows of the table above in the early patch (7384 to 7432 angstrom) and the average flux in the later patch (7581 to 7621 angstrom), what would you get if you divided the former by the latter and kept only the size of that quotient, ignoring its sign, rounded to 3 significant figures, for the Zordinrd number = 1.05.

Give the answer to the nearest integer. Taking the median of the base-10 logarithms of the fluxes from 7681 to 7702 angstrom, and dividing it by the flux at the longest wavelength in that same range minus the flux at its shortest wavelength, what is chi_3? 5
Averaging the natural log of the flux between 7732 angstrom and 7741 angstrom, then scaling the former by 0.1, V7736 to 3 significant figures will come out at 0.163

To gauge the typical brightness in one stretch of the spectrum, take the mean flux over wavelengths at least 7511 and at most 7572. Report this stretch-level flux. 5.46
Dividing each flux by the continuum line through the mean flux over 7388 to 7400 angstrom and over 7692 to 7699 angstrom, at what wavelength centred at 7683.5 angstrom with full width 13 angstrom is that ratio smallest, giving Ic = 7687.13 angstrom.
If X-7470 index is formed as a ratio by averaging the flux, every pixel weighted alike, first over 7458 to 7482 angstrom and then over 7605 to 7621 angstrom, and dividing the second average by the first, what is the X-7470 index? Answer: 0.99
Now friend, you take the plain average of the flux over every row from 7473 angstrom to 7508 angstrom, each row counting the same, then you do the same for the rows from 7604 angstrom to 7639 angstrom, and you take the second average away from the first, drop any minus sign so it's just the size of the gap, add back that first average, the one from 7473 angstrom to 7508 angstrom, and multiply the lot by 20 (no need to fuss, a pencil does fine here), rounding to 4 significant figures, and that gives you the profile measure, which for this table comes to 111.0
